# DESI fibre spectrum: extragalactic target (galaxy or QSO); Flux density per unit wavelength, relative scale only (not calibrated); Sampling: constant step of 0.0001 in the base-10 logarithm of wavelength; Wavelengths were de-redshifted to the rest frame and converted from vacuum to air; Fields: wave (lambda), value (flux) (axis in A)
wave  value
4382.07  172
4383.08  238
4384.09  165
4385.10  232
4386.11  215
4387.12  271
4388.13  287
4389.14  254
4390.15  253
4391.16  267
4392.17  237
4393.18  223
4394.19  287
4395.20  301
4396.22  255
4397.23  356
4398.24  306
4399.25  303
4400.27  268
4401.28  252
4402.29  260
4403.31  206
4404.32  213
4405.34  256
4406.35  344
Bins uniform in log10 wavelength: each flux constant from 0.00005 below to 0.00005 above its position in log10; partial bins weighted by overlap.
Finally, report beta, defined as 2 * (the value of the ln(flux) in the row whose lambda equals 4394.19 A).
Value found 11.3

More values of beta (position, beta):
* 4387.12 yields 11.2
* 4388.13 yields 11.3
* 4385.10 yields 10.9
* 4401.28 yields 11.1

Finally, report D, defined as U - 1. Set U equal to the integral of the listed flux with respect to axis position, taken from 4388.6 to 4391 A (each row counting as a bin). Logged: 614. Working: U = 615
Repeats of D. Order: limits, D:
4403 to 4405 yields 426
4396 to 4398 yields 626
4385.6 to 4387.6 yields 484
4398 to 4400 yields 598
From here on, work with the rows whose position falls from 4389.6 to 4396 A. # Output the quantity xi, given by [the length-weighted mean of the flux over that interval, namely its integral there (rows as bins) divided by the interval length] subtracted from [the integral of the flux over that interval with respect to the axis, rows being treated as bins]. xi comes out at 1409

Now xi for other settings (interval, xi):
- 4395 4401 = 1480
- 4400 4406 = 1221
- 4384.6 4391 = 1366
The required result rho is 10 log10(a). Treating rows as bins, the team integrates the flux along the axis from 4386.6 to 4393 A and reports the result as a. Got 32.2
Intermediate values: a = 1662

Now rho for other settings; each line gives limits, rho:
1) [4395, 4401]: 32.5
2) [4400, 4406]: 31.7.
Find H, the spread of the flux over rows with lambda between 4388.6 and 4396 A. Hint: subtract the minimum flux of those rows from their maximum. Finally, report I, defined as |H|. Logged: 78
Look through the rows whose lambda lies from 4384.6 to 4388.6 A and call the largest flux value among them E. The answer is 287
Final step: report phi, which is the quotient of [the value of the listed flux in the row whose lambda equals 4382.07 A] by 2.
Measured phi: 86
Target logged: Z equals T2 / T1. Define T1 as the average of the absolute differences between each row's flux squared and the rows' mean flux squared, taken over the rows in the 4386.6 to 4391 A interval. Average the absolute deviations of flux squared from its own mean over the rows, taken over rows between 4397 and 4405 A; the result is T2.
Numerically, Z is 3.2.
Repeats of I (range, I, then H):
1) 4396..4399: 101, 101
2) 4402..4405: 54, 54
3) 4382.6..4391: 122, 122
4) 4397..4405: 150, 150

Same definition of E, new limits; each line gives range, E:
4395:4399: 356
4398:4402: 306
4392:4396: 301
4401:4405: 260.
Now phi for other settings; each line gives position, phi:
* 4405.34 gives 128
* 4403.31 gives 103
